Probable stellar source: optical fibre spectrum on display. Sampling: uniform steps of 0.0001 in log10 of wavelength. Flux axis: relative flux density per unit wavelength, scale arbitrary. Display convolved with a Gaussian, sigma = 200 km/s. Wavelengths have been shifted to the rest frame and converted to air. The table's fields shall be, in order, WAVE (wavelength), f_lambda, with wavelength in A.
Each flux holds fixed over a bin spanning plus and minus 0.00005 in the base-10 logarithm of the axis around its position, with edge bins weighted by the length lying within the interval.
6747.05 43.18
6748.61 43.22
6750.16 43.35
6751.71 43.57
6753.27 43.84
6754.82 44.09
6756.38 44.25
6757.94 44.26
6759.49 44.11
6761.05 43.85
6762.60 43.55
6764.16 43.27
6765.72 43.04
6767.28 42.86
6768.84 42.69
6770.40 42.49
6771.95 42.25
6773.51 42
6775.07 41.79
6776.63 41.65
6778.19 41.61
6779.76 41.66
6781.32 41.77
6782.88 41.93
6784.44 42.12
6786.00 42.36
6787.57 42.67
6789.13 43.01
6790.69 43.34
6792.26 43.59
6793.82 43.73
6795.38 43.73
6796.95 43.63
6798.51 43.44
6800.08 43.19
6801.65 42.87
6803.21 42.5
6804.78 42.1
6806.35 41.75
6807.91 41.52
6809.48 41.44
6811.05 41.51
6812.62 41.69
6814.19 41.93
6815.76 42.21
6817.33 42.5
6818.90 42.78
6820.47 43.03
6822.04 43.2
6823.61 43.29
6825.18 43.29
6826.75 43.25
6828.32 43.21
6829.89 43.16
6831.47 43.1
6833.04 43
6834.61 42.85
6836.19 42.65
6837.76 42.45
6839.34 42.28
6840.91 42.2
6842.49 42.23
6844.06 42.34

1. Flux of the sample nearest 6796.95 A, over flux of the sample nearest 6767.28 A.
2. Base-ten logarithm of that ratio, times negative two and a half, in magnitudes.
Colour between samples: -0.019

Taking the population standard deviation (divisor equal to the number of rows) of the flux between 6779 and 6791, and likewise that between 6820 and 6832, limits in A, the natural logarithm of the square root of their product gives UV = -1.51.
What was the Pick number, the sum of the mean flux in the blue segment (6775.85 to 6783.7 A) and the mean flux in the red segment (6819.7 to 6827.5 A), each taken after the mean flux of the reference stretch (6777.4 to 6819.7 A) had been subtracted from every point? 0.0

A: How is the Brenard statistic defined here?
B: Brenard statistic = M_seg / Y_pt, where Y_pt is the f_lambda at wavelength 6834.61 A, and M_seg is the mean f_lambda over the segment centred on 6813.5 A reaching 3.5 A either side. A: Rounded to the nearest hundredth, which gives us 0.98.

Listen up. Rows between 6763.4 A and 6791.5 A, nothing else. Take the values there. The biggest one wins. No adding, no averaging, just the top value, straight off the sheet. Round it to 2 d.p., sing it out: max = 43.34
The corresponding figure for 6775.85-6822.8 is 43.73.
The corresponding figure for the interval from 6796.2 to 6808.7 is 43.63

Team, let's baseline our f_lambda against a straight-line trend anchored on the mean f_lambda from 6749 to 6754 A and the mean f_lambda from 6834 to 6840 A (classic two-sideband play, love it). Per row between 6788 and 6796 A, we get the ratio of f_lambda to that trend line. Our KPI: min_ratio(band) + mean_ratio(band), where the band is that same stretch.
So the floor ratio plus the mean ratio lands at 2.01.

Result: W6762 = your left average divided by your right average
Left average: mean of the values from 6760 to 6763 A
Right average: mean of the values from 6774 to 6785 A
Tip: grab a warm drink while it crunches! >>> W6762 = 1.05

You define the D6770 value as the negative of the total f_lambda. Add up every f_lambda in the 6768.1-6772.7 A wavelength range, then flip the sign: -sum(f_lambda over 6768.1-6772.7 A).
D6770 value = -127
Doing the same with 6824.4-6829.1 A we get -130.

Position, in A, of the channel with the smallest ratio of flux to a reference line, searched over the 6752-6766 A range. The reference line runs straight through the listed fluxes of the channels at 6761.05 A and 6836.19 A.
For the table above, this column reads 6765.72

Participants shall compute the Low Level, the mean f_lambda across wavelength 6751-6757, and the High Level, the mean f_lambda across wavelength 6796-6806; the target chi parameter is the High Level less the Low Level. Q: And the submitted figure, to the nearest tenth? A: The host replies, -1.0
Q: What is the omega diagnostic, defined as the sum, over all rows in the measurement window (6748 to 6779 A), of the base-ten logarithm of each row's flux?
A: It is 33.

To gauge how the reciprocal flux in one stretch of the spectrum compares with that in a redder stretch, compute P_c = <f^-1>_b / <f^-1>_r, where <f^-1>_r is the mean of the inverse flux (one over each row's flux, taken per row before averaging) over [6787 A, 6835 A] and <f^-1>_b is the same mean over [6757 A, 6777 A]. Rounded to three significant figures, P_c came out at 0.997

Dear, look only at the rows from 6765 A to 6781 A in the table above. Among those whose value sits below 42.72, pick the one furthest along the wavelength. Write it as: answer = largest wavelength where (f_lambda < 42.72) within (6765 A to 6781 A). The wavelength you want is 6779.76 A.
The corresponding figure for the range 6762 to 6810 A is 6809.48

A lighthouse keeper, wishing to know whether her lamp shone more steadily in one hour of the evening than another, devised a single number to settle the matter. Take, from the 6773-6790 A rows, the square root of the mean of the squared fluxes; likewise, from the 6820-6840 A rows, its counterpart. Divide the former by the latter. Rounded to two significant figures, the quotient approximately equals 0.98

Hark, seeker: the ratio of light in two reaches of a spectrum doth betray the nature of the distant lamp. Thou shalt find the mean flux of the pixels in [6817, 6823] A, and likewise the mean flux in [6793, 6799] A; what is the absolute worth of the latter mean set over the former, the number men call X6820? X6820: 1.02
